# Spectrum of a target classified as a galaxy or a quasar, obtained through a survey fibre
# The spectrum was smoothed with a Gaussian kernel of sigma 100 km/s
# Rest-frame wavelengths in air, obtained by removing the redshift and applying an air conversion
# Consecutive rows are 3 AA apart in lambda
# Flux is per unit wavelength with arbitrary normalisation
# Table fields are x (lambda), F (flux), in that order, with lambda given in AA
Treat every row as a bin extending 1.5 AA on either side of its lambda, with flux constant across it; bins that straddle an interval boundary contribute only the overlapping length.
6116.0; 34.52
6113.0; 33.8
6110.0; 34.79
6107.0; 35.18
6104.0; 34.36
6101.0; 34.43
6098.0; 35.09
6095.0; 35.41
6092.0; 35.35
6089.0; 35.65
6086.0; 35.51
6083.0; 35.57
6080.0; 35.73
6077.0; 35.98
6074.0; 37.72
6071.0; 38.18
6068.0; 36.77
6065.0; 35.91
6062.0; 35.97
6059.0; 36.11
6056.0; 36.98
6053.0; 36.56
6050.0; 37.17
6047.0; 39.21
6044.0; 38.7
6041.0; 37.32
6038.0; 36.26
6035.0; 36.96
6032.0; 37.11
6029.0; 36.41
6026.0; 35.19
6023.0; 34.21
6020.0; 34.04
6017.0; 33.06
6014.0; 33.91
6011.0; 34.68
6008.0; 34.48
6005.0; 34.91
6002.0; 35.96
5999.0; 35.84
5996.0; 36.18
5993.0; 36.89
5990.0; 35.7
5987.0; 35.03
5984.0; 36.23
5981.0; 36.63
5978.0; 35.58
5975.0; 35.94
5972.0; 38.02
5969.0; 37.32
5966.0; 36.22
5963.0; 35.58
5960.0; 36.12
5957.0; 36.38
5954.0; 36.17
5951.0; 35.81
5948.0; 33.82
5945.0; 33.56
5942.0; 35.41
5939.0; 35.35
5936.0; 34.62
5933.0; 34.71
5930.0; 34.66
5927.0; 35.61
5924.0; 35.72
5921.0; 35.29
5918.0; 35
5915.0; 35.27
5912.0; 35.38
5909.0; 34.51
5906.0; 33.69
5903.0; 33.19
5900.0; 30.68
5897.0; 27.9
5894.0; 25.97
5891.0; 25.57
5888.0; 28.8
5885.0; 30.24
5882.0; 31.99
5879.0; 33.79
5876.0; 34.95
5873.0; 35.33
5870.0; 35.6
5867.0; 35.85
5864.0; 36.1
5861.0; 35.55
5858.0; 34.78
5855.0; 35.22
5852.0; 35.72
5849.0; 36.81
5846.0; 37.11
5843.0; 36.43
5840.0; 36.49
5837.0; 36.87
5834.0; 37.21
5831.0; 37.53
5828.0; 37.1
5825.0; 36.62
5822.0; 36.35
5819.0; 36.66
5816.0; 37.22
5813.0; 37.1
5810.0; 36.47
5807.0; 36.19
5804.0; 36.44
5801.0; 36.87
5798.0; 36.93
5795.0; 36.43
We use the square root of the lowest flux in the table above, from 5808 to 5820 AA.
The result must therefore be 6.04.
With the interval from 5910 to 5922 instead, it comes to 5.92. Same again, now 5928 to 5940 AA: 5.88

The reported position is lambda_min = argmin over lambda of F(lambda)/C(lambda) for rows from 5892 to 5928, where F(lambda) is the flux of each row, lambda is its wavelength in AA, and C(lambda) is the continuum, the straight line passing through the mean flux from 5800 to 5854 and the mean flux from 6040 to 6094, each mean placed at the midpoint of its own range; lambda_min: 5894.0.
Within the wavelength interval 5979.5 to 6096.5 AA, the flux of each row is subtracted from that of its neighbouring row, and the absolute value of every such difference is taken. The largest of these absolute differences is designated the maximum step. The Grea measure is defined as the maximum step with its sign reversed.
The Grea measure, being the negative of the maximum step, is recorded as -2.0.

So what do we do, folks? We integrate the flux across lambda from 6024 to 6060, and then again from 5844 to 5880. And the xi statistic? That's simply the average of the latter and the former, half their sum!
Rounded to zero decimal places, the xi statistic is 1306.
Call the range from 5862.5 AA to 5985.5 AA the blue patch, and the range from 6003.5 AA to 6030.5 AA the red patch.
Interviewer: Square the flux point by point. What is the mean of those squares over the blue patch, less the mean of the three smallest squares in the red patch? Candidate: 48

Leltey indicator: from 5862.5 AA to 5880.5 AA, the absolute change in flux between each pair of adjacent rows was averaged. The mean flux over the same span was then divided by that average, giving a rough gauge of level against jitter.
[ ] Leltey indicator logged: 76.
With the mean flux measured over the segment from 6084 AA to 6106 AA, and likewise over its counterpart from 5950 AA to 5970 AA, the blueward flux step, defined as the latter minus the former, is 1.1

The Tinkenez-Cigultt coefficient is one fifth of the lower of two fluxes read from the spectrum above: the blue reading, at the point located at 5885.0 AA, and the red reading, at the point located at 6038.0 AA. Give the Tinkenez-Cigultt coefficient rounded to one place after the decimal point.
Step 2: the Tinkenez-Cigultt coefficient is 6.0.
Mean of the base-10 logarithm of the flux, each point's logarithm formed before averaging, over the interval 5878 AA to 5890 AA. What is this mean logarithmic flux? 1.49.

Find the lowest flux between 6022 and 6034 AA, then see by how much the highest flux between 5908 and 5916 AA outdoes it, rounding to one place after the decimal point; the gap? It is 1.2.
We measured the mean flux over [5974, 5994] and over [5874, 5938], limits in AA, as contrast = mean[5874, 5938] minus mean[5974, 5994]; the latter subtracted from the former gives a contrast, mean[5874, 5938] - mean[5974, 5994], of -3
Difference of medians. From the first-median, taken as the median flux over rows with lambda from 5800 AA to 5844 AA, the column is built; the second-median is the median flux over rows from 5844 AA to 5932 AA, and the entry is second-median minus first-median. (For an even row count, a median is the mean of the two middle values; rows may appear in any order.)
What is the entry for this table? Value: -1.7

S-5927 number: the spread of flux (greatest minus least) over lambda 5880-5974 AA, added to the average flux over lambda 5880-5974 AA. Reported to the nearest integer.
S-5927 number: 46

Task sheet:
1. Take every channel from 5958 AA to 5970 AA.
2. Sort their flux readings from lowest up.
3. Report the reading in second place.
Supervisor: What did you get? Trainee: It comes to 36.12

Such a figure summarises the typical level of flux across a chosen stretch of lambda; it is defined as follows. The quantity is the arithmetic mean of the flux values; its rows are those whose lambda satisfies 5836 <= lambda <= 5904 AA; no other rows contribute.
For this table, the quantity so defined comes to 33.5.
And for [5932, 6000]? 35.8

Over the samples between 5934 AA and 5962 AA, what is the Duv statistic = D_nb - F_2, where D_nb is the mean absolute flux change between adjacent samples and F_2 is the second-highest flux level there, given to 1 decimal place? -35.5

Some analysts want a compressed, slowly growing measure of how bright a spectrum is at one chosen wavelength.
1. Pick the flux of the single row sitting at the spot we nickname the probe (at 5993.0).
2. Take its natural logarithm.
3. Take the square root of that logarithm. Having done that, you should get 1.90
